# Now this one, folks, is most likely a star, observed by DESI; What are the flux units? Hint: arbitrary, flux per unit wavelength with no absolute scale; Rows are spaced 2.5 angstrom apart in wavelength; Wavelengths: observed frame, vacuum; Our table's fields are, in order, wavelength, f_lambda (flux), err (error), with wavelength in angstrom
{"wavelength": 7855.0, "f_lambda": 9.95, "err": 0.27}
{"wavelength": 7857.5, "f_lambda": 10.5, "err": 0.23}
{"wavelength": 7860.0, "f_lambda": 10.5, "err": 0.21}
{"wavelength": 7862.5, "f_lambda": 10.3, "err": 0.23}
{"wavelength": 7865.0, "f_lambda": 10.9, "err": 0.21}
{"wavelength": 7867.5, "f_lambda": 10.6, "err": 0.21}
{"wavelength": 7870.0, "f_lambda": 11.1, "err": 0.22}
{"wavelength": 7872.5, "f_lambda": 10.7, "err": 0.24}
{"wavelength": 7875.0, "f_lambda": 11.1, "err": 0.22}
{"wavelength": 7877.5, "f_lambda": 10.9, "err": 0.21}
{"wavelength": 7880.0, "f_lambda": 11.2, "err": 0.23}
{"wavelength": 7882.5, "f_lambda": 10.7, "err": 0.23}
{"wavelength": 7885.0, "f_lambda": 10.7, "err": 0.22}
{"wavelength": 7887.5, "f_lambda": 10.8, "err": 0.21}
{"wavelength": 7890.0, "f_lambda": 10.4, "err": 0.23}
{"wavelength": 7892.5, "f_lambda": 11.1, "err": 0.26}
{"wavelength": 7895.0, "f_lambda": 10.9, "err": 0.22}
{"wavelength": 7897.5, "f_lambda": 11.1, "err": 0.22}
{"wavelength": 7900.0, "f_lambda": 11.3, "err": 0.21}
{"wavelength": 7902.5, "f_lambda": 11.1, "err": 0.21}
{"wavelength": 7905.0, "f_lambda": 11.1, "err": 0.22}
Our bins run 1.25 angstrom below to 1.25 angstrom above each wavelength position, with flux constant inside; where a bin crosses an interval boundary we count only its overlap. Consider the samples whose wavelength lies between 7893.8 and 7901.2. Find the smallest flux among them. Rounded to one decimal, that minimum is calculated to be 10.9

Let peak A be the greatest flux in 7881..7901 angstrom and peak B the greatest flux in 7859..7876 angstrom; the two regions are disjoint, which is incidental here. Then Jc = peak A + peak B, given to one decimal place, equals 22.4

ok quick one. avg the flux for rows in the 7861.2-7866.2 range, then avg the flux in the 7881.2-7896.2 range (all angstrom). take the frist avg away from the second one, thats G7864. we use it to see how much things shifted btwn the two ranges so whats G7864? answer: 0.17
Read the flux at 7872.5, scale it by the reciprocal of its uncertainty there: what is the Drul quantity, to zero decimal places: 45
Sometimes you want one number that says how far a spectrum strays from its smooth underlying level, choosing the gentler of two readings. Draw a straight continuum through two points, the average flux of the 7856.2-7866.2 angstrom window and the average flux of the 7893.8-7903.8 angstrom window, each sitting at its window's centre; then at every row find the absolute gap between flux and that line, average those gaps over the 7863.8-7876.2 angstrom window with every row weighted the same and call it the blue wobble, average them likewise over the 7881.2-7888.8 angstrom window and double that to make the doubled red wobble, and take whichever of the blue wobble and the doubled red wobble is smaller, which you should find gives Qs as 0.22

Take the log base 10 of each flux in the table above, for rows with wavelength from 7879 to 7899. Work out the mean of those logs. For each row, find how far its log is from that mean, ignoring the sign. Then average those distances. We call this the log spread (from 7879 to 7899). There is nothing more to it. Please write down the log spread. 0.0085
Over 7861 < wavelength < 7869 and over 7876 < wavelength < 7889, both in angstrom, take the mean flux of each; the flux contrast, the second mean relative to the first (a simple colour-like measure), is 1.02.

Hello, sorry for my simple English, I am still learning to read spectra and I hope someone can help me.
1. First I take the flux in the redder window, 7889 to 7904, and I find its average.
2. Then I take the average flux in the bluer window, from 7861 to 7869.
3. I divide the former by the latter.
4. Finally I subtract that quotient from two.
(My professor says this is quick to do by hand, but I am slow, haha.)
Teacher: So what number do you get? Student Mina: 0.964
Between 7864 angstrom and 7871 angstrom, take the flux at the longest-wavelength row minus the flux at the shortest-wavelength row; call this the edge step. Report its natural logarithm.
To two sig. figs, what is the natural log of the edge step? -1.6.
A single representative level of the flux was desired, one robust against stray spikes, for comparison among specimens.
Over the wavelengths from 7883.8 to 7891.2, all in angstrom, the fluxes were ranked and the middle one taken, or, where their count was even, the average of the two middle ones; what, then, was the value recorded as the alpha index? 10.7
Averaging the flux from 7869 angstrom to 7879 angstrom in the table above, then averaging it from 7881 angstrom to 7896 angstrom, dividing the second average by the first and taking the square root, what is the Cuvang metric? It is 0.99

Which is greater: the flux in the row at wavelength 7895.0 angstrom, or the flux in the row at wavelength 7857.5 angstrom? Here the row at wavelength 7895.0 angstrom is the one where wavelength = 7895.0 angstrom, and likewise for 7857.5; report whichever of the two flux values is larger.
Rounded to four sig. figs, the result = 10.90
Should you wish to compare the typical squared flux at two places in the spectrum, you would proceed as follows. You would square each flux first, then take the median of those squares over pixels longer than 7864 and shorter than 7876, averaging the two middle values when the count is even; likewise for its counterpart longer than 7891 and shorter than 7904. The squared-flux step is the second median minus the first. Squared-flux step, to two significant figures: 4.4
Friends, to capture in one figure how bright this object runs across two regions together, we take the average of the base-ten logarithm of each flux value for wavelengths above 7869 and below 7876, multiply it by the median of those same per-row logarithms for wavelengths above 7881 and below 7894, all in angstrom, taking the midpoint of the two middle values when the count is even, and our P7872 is 1.07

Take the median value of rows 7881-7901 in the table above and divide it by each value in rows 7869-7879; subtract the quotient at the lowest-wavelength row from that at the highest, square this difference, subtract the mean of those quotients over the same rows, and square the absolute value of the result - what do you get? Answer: 0.98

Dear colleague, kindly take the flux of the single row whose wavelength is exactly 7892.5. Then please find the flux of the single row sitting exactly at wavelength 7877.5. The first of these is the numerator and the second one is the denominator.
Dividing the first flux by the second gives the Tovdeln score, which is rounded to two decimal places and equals 1.02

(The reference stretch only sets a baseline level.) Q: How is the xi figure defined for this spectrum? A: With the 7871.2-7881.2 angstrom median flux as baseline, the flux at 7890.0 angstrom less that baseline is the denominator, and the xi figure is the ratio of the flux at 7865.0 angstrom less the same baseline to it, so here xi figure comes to 0.2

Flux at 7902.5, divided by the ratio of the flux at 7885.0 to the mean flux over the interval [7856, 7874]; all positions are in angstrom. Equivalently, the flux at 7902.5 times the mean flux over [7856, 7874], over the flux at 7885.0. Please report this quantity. 11.1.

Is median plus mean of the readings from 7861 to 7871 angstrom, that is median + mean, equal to 21.5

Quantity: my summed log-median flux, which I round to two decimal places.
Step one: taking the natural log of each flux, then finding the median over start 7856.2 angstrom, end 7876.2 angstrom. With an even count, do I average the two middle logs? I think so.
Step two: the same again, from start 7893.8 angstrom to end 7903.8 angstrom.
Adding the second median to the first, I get 4.77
